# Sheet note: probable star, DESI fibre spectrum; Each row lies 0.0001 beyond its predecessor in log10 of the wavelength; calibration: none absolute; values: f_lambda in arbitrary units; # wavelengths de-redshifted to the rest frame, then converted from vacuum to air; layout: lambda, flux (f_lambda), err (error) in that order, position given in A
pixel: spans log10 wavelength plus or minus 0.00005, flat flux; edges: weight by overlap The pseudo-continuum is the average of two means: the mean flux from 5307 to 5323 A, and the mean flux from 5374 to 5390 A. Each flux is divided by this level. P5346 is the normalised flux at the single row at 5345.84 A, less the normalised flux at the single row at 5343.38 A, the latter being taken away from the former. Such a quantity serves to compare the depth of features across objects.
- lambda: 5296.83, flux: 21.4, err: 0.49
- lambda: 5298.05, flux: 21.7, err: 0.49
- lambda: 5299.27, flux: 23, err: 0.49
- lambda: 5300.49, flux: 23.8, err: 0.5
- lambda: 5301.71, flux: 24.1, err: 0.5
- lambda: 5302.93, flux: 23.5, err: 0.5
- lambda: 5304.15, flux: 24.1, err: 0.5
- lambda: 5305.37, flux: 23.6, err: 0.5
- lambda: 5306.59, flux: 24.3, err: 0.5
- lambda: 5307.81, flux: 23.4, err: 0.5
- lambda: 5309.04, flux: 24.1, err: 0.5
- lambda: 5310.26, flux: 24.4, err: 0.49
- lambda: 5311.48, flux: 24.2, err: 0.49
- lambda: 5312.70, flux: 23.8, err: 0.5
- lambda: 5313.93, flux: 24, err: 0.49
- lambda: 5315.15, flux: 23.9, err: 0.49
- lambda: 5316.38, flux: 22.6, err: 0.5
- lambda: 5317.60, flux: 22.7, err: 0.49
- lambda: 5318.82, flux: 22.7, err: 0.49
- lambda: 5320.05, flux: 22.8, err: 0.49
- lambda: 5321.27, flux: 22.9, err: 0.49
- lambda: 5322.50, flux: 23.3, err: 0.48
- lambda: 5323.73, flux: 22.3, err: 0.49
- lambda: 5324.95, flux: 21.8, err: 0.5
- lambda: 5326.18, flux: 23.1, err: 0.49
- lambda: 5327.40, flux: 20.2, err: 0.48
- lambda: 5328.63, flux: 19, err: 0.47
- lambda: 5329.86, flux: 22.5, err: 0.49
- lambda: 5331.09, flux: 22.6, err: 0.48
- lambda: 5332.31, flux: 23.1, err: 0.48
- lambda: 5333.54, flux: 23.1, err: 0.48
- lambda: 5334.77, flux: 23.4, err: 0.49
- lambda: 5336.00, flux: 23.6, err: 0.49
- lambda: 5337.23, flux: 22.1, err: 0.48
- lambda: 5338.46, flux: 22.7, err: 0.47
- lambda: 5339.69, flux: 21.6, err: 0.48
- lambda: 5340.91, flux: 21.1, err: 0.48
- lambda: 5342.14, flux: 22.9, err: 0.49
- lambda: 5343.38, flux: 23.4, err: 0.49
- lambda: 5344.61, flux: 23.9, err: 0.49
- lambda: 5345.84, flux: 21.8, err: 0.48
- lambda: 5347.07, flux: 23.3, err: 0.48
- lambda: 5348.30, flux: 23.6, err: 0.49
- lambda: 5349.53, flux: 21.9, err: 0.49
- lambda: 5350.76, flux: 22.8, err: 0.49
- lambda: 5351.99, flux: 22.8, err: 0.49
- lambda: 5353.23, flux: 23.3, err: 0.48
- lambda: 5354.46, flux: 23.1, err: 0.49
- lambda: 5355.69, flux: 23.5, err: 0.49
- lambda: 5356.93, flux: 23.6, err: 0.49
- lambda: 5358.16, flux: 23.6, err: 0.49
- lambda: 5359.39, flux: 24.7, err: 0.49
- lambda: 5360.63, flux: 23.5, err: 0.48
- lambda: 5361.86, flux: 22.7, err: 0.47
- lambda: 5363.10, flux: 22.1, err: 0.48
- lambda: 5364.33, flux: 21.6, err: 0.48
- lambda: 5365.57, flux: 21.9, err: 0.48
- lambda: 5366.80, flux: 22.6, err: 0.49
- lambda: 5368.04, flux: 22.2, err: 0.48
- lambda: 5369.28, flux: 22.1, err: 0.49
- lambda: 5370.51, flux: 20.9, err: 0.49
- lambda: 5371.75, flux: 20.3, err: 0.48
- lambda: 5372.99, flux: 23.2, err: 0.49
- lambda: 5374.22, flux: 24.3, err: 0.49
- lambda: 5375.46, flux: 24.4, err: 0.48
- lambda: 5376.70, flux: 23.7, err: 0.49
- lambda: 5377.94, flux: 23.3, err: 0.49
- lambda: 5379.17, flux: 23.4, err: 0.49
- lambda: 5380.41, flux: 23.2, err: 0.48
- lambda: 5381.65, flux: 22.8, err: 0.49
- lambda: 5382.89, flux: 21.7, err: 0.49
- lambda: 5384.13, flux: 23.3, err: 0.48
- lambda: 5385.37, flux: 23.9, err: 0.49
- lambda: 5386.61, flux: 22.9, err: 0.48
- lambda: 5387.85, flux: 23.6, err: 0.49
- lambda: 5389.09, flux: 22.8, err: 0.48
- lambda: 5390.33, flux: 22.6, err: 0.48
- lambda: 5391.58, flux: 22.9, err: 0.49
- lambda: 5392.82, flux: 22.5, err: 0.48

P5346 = -0.068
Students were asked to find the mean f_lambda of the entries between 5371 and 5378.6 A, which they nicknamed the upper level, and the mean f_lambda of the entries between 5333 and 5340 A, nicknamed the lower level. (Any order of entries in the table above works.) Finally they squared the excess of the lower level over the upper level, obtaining 0.2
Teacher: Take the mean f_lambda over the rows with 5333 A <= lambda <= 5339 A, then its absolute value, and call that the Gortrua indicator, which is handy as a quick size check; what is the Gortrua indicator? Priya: 23.0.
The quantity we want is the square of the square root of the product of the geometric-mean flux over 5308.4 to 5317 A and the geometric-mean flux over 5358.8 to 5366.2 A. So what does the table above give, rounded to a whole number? 542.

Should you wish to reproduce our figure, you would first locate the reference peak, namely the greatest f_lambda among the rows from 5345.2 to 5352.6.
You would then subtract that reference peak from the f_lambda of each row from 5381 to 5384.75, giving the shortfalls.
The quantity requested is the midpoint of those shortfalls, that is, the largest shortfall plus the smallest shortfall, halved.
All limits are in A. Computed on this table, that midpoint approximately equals -1.1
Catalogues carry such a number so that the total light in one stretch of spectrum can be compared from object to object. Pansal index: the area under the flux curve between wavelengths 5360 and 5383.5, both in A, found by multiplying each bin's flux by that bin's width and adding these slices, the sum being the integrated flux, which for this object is 532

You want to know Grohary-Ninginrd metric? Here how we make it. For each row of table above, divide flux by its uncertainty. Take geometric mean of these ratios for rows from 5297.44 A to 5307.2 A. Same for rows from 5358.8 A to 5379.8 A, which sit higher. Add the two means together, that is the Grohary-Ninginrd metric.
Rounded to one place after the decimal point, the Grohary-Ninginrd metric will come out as 94.1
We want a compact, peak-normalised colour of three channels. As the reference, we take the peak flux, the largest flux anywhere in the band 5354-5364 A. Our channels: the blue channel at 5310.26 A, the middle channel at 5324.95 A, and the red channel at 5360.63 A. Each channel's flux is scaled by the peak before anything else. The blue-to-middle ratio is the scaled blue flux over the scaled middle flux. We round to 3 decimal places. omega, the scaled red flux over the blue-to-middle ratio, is 0.850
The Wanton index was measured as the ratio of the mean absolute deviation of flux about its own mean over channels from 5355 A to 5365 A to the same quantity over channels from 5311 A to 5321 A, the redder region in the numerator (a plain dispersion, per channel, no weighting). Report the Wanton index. 1.2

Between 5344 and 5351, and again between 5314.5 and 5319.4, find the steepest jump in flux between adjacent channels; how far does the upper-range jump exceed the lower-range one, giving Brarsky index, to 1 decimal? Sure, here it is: 0.8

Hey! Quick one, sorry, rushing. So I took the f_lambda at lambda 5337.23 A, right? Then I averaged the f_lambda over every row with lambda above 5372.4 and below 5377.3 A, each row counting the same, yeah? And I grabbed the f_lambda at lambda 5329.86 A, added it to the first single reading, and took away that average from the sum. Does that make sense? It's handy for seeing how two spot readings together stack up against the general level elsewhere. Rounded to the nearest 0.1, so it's 20.7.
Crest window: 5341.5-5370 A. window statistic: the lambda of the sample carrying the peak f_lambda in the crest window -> 5359.39 A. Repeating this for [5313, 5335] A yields 5313.93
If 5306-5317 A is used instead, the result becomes 5310.26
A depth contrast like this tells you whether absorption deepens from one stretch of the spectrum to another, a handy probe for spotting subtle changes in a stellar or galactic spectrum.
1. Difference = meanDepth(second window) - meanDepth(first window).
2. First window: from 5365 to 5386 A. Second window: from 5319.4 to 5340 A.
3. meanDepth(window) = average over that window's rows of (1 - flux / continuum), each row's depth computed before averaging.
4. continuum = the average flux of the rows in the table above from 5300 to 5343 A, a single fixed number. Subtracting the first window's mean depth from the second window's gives 0.018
